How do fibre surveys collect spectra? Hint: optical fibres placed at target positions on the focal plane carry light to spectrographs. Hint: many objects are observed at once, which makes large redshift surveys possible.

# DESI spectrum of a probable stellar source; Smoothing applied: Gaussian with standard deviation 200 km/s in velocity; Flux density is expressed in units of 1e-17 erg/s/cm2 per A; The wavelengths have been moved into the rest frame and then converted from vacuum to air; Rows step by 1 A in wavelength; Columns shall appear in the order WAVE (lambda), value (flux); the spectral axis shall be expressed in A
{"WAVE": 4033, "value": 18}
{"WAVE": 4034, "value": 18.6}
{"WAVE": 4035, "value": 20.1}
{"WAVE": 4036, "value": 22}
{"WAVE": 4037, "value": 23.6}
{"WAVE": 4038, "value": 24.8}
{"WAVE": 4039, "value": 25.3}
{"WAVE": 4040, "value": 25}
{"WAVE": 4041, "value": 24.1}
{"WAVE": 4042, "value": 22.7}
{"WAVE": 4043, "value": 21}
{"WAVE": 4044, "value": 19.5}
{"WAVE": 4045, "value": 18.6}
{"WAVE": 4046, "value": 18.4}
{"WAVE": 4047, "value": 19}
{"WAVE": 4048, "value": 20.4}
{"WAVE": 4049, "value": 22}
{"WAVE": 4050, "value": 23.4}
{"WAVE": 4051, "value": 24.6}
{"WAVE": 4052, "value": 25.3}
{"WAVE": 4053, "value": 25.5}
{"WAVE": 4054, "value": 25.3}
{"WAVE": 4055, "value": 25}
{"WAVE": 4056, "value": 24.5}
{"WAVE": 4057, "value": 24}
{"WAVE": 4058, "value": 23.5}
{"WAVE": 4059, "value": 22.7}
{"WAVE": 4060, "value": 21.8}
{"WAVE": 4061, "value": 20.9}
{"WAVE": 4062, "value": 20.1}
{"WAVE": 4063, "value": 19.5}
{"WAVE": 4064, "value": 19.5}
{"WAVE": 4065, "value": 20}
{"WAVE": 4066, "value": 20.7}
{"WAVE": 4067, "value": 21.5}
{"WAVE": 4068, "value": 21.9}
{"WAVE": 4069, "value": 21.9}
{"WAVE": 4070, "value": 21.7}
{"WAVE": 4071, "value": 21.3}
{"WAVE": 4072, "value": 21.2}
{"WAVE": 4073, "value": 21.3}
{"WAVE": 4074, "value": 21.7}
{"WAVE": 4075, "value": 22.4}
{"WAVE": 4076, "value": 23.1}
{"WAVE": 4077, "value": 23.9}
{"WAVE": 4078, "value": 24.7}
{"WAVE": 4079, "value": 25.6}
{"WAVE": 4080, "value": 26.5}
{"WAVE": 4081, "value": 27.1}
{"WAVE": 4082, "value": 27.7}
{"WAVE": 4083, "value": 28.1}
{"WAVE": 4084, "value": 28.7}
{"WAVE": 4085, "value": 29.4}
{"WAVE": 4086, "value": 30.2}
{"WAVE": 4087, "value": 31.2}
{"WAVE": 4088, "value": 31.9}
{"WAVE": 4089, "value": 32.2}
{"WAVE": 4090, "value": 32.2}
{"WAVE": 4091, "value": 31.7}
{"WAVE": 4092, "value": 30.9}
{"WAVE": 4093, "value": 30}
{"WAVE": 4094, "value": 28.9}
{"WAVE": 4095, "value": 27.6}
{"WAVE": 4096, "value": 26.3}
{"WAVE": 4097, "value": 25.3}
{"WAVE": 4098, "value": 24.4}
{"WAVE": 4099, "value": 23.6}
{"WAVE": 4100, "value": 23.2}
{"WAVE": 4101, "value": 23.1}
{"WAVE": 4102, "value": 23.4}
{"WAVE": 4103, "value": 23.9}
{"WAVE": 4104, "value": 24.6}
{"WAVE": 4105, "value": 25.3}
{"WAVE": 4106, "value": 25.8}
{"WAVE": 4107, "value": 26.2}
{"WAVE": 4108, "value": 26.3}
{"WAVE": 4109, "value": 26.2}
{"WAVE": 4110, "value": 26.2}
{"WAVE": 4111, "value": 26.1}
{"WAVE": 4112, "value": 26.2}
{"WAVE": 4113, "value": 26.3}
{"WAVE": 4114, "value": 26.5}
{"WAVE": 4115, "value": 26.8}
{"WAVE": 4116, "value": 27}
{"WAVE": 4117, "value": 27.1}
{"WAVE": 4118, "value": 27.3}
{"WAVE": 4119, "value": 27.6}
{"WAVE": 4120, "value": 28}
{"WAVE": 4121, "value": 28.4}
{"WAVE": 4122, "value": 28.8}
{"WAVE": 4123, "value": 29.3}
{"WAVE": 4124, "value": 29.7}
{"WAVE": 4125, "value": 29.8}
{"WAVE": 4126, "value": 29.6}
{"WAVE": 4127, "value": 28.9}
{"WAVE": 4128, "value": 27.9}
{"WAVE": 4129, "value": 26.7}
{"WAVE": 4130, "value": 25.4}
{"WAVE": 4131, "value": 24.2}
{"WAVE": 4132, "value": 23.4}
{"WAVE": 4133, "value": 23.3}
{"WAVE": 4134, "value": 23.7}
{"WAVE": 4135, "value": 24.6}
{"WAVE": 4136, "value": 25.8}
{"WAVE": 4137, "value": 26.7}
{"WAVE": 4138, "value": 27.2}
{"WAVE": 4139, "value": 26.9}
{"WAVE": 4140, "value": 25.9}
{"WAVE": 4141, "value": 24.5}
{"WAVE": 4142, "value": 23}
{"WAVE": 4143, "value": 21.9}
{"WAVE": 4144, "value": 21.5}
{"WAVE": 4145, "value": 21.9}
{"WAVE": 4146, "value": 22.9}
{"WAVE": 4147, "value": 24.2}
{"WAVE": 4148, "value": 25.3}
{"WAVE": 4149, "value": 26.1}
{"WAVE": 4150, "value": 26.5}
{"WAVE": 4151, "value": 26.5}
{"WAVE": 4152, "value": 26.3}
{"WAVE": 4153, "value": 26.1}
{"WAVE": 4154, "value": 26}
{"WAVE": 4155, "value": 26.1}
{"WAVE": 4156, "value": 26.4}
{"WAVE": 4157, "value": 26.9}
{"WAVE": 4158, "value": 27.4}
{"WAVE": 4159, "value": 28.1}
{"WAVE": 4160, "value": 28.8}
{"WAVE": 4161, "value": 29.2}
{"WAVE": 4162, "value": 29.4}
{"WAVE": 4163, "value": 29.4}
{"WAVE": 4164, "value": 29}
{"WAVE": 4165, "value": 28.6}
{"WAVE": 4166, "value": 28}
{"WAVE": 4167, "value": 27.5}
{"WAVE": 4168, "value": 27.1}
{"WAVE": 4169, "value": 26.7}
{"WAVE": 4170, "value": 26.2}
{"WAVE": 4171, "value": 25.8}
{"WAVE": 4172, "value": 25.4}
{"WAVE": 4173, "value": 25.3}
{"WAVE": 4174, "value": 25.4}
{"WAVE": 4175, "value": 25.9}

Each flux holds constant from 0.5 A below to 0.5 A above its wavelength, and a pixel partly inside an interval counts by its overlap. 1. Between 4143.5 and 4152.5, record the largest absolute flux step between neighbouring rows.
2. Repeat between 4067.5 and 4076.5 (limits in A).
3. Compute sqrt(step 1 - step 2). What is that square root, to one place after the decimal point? 0.8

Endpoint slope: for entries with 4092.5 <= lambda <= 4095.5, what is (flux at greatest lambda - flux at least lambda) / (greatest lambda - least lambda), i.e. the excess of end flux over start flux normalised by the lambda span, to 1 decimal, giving -1.2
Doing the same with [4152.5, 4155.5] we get 0.0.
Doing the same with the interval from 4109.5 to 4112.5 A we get 0.0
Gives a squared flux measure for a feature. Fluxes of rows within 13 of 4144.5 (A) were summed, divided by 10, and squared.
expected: 4220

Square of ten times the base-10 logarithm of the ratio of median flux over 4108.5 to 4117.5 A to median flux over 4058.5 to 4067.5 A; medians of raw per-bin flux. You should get 1.1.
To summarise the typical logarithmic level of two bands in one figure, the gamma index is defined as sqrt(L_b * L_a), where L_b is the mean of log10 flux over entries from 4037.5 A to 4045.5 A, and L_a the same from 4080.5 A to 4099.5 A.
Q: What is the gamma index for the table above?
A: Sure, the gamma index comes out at 1.40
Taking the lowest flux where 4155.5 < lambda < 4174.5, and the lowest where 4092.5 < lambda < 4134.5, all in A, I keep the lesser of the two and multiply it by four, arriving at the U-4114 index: 92.4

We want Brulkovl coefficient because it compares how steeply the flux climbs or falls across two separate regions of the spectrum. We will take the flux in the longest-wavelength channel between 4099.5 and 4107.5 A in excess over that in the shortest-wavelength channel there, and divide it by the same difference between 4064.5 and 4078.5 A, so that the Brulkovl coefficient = 0.6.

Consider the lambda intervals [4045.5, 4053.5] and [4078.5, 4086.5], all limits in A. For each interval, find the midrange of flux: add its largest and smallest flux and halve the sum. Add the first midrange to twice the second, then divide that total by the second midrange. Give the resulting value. 2.79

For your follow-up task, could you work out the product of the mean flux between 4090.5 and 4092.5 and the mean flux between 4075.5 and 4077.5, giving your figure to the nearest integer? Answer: 736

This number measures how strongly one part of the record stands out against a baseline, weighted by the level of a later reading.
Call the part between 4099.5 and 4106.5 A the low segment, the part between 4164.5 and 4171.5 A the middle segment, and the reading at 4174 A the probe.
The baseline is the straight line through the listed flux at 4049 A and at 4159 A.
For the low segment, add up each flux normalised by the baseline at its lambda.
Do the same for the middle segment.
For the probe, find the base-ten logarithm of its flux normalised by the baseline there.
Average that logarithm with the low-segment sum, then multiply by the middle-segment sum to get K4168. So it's 22.3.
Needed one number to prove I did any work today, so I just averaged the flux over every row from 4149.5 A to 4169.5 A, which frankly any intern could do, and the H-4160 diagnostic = 27.5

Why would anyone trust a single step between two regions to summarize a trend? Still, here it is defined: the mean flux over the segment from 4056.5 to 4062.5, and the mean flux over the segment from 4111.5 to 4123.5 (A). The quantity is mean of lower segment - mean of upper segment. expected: -5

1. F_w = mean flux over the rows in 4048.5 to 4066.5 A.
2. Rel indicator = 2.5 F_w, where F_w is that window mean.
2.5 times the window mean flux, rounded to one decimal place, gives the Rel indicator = 56.7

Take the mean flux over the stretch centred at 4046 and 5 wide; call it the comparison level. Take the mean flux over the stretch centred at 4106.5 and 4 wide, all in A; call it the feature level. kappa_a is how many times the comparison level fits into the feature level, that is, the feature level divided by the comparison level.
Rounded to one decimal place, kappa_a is 1.4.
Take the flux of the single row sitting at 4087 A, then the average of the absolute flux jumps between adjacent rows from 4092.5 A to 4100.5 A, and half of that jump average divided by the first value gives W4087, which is 0.0156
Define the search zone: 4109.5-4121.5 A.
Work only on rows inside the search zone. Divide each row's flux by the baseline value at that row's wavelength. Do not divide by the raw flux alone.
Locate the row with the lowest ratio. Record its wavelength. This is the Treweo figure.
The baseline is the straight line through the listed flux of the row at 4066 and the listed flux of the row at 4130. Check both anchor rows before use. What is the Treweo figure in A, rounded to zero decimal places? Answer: 4111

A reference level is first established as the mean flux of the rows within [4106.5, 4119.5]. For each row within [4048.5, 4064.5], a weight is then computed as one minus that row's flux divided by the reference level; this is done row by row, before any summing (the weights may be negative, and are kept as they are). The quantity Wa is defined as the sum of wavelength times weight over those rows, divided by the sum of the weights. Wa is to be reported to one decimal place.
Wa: 4058.4 A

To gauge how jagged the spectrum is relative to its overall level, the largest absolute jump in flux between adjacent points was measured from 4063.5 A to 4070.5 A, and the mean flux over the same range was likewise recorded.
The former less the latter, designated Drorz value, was -20.2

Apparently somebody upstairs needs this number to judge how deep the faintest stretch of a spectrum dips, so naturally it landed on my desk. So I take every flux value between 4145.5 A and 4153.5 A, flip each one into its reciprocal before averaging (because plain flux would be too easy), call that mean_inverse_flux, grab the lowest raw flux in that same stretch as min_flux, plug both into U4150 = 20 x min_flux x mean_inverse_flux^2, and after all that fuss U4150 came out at 0.71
